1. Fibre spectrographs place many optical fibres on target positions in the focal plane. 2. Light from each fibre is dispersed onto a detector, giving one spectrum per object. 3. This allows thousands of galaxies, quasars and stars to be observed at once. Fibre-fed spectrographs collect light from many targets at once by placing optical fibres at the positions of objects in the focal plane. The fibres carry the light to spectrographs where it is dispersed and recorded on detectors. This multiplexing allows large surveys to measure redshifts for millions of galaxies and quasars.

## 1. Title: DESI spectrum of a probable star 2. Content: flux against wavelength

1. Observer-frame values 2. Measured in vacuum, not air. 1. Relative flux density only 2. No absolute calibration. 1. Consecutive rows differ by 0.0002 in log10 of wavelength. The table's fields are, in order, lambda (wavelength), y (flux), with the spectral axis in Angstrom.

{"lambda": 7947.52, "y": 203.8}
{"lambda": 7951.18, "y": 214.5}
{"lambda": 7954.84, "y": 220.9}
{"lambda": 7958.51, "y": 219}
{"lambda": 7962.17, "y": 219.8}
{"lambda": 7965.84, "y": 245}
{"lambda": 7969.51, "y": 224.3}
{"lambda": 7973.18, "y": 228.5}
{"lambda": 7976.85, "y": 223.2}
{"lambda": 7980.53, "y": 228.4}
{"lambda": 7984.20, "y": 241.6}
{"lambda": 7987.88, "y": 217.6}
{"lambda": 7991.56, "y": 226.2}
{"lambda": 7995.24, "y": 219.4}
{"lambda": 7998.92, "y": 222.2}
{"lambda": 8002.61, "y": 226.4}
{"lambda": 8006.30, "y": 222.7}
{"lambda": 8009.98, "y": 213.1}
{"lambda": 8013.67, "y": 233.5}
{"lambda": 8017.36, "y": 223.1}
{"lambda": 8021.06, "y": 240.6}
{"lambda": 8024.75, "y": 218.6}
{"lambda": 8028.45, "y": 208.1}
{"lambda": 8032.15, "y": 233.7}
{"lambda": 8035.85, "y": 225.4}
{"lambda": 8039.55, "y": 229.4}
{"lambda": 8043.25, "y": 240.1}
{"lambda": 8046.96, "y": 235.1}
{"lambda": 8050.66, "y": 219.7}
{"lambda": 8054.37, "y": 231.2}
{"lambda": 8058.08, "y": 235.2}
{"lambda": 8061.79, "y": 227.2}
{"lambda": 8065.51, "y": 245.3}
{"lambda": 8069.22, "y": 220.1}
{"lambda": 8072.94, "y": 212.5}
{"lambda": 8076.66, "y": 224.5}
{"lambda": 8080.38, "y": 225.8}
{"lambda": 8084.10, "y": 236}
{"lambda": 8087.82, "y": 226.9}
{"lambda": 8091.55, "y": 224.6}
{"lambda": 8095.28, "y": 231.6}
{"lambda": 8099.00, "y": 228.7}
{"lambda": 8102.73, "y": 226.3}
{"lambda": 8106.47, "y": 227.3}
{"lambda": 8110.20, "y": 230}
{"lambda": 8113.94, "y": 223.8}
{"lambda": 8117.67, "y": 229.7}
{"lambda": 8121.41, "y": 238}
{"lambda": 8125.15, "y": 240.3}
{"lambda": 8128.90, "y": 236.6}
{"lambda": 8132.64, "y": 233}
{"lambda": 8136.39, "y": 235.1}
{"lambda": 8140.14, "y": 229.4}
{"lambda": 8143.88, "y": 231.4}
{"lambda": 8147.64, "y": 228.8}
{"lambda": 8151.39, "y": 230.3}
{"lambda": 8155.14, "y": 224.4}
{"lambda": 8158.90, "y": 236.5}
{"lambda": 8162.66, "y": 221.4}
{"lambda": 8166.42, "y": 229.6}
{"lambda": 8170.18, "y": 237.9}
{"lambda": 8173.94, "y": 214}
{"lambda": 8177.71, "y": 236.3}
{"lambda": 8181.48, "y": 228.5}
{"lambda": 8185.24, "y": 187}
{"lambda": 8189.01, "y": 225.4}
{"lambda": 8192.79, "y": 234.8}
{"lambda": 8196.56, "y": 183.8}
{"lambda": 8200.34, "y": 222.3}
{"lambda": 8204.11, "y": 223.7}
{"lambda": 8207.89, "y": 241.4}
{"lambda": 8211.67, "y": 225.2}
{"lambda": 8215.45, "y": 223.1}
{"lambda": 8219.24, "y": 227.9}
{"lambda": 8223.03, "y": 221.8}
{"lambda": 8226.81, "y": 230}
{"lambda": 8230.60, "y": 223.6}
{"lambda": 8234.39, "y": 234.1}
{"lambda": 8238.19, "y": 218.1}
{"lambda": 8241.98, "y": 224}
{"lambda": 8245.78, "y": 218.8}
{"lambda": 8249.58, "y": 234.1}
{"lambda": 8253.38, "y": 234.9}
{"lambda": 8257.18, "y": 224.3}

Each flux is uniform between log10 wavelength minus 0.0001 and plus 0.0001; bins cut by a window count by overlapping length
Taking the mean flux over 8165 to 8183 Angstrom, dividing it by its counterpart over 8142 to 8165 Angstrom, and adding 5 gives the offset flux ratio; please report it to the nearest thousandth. 6.002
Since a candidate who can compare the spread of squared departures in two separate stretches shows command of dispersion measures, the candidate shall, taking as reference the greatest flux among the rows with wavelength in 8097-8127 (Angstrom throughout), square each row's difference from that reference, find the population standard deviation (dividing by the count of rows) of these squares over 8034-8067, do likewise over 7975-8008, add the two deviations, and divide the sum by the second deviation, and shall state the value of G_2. 1.9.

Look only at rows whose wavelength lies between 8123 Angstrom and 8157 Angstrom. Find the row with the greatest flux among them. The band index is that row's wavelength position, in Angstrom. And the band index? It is 8125.15 Angstrom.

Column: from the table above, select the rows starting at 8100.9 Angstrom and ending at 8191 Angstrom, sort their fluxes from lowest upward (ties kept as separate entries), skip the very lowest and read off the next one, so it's 214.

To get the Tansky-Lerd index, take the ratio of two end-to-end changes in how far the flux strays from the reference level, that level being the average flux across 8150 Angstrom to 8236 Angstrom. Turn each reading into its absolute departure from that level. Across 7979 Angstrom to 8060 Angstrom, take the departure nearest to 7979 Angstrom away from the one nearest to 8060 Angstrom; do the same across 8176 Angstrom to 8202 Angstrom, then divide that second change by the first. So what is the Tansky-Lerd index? -1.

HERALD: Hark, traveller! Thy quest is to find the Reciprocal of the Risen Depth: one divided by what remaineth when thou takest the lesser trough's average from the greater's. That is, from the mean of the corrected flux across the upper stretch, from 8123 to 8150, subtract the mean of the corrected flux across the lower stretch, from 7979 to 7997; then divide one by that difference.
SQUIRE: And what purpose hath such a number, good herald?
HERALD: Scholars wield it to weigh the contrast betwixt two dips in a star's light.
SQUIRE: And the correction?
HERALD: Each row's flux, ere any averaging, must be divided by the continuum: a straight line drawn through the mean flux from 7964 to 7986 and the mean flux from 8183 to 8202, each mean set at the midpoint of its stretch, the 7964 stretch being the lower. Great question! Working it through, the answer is 10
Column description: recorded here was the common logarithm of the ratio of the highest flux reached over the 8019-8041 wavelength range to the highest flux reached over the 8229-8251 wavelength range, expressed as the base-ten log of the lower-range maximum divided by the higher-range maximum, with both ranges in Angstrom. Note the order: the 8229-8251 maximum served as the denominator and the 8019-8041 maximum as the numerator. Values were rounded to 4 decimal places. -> 0.0119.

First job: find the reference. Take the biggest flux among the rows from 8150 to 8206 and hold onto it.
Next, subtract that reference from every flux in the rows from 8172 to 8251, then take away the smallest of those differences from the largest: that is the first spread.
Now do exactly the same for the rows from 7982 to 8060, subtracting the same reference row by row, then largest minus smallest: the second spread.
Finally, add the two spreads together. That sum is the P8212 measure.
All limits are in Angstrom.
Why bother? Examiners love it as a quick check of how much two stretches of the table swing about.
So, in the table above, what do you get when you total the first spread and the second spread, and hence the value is 91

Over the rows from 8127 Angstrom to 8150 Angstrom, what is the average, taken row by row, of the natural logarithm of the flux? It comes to 5.45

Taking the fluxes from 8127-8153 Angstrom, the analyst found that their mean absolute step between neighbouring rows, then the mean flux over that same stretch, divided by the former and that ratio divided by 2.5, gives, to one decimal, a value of 31.8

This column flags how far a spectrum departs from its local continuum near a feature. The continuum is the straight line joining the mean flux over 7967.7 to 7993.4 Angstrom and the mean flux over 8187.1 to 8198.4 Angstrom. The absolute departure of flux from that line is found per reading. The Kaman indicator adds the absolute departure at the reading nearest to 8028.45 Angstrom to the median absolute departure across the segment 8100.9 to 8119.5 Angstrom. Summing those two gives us 24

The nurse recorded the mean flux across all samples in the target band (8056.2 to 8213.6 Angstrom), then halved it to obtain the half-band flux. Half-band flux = 114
